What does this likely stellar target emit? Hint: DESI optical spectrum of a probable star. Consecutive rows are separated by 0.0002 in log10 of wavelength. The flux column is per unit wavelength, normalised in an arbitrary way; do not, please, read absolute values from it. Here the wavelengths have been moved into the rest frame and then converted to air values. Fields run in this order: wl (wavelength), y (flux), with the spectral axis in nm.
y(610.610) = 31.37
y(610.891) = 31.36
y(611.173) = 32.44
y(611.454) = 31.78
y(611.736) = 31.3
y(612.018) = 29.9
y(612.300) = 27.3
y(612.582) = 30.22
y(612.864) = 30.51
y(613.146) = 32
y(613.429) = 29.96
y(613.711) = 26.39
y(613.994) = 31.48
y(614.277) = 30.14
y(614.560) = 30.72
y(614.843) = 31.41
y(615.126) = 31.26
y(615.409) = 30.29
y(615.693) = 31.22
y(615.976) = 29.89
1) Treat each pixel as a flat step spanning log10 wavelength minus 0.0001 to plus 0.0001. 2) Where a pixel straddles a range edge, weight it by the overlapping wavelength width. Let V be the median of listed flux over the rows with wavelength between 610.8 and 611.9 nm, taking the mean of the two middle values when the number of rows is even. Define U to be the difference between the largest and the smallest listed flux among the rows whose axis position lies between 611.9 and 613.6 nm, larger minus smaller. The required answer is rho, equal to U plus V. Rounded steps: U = 4.7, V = 31.6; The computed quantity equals 36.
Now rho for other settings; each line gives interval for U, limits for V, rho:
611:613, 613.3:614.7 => 35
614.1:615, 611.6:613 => 31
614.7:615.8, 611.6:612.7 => 31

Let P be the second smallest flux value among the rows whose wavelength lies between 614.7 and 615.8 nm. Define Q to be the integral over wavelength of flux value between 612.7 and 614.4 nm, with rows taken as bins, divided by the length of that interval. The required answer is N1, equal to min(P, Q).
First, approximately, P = 31.22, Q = 30.08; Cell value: 30.1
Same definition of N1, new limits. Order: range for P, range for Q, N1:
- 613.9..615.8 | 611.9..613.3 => 30.0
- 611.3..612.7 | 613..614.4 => 29.9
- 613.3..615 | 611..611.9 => 30.0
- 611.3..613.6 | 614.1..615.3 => 29.9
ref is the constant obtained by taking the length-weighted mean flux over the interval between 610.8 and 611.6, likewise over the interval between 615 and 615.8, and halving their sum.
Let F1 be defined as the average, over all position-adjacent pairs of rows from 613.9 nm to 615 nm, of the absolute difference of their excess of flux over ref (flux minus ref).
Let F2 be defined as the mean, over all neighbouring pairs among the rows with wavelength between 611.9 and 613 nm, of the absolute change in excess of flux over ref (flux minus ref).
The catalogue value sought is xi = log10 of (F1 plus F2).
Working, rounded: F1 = 0.9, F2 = 1.9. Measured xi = 0.45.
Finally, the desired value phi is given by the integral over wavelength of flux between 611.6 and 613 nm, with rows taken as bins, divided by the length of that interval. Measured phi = 29.8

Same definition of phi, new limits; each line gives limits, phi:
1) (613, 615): 30.3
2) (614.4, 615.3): 31.1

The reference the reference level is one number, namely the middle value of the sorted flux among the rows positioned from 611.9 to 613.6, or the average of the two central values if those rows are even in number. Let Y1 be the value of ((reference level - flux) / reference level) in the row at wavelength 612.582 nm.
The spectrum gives -0.004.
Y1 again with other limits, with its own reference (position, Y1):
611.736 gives -0.040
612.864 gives -0.014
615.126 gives -0.039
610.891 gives -0.042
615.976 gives 0.007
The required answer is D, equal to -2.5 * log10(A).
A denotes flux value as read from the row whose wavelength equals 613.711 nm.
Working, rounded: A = 26.39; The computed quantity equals -3.55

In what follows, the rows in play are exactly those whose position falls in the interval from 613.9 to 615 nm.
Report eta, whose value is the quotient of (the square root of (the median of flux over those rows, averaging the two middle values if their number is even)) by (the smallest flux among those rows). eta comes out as 0.1849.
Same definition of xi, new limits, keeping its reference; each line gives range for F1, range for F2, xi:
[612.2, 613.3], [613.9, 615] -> 0.39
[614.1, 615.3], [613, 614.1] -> 0.61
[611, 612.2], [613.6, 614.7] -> 0.50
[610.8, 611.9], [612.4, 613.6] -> 0.30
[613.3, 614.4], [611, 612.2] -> 0.62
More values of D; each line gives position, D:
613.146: -3.76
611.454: -3.76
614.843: -3.74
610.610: -3.74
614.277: -3.70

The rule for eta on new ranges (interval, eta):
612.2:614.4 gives 0.2082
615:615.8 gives 0.1845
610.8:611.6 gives 0.1798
